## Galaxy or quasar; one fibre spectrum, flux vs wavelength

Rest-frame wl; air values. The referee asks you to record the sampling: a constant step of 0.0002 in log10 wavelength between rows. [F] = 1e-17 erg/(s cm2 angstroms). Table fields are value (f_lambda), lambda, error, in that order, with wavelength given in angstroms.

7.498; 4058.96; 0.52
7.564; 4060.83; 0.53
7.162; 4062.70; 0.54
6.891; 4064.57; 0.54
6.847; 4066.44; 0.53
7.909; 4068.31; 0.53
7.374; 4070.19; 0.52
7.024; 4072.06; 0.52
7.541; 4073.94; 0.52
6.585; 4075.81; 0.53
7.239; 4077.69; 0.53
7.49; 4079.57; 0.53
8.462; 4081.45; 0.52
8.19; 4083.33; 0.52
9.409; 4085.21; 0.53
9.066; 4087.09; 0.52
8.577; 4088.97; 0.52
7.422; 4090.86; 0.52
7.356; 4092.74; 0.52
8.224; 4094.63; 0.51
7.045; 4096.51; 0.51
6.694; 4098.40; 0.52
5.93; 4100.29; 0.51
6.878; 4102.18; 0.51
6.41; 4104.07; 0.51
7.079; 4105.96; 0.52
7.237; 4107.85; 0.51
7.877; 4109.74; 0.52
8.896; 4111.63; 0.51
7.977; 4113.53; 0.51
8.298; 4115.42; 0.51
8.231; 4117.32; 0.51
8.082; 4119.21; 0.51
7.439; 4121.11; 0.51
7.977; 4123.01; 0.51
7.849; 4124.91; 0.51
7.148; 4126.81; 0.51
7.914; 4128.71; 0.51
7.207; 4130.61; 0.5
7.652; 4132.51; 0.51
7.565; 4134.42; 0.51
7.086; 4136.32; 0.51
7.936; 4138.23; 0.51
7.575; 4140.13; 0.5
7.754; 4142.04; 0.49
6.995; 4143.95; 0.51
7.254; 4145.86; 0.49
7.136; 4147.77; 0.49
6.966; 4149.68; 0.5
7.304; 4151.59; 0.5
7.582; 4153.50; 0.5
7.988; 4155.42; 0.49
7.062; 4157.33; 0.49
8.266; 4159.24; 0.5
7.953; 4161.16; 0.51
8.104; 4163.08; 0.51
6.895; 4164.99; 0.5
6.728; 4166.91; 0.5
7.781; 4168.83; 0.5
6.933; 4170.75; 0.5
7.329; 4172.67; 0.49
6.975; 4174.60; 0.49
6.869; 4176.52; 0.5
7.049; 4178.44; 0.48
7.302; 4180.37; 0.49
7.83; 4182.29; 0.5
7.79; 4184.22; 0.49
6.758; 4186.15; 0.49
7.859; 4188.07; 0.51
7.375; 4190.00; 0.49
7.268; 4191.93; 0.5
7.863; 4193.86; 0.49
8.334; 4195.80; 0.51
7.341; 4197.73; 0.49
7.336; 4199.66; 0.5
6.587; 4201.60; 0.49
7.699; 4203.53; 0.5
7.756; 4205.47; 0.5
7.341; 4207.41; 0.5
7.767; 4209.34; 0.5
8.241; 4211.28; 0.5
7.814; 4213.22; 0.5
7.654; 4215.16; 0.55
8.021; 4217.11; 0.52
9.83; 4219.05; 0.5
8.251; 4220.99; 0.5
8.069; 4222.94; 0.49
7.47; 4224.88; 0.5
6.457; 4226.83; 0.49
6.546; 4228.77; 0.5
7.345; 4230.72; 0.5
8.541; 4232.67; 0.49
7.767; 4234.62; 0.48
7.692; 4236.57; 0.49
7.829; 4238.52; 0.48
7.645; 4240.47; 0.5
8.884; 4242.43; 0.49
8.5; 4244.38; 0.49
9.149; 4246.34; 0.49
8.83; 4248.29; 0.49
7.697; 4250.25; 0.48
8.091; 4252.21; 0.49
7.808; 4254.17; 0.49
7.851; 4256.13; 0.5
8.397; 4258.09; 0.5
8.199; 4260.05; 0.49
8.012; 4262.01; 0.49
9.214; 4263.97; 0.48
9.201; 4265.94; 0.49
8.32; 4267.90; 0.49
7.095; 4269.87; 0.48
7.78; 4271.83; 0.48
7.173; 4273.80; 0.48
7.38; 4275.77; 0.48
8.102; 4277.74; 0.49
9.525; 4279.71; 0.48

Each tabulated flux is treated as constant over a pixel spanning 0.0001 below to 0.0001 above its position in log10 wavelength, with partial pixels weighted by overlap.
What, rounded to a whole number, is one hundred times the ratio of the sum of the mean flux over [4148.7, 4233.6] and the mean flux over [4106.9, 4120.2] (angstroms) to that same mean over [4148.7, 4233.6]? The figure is 207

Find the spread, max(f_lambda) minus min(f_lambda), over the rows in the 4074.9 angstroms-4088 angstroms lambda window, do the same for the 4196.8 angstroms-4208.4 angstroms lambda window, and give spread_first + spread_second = 4.0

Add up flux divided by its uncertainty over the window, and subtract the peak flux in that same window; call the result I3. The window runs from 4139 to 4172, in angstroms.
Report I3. 245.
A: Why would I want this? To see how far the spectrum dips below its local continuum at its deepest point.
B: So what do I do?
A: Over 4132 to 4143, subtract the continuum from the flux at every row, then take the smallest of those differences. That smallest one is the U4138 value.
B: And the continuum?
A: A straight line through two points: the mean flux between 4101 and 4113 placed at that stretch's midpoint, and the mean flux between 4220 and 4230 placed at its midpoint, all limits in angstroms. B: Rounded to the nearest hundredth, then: -0.30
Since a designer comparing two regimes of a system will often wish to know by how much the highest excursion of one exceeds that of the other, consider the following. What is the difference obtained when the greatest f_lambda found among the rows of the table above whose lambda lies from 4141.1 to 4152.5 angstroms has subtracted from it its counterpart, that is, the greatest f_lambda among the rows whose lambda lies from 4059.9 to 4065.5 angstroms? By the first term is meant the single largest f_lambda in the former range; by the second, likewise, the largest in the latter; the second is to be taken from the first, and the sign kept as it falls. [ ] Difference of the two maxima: 0.19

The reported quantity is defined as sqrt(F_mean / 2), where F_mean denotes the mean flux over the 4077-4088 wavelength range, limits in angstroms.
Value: 2.04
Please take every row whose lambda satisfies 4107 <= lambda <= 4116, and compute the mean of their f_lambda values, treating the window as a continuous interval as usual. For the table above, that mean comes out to 8.1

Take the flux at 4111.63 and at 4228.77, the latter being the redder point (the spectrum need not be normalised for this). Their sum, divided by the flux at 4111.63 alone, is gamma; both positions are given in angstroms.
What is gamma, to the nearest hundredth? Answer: 1.74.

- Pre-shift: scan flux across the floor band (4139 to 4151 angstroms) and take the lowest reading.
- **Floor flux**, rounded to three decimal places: 6.966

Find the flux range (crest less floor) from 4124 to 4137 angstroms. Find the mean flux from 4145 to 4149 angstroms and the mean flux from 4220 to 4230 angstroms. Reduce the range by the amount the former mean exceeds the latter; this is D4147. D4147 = 1.0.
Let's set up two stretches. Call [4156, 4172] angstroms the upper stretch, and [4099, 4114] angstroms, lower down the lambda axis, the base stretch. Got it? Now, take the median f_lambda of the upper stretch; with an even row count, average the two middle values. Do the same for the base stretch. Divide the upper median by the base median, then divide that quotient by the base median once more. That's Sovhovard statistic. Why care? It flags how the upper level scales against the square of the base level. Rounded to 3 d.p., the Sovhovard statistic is 0.145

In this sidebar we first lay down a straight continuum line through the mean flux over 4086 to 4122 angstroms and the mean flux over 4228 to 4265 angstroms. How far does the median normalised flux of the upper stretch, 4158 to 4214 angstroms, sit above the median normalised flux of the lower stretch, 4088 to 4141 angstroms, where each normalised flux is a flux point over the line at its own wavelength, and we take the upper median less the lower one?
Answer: -0.047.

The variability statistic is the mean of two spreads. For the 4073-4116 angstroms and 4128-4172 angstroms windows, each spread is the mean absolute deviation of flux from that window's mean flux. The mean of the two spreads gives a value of 0.57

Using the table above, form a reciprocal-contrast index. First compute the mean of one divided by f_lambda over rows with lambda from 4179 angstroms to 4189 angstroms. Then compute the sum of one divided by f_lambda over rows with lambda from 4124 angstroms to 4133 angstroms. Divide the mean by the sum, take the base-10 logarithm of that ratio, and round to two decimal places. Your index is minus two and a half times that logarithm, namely 1.74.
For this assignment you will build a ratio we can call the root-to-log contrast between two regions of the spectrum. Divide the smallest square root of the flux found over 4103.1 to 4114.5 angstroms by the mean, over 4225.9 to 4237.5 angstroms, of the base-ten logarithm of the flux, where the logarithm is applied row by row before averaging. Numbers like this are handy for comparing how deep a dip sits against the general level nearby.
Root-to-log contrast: 2.92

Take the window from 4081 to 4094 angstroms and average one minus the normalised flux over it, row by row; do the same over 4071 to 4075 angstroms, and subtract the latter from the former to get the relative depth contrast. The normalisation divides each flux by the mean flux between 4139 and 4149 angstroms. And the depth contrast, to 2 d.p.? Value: -0.15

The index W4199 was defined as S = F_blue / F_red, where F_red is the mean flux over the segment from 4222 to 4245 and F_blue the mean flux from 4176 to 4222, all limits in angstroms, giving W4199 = 0.99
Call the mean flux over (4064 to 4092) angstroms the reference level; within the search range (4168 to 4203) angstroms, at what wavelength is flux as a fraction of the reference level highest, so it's 4195.80 angstroms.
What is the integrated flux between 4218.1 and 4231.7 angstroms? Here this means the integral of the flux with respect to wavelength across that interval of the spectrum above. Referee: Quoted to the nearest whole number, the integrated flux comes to 105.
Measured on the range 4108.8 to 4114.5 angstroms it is 47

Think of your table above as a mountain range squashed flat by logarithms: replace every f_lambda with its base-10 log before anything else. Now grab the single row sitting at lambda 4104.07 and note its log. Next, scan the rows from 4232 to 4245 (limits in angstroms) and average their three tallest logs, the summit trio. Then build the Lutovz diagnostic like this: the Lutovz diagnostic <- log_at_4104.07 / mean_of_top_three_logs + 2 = 2.86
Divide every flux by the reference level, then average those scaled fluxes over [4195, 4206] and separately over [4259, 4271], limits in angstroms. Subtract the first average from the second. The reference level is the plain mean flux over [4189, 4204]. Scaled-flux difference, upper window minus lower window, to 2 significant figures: 0.11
